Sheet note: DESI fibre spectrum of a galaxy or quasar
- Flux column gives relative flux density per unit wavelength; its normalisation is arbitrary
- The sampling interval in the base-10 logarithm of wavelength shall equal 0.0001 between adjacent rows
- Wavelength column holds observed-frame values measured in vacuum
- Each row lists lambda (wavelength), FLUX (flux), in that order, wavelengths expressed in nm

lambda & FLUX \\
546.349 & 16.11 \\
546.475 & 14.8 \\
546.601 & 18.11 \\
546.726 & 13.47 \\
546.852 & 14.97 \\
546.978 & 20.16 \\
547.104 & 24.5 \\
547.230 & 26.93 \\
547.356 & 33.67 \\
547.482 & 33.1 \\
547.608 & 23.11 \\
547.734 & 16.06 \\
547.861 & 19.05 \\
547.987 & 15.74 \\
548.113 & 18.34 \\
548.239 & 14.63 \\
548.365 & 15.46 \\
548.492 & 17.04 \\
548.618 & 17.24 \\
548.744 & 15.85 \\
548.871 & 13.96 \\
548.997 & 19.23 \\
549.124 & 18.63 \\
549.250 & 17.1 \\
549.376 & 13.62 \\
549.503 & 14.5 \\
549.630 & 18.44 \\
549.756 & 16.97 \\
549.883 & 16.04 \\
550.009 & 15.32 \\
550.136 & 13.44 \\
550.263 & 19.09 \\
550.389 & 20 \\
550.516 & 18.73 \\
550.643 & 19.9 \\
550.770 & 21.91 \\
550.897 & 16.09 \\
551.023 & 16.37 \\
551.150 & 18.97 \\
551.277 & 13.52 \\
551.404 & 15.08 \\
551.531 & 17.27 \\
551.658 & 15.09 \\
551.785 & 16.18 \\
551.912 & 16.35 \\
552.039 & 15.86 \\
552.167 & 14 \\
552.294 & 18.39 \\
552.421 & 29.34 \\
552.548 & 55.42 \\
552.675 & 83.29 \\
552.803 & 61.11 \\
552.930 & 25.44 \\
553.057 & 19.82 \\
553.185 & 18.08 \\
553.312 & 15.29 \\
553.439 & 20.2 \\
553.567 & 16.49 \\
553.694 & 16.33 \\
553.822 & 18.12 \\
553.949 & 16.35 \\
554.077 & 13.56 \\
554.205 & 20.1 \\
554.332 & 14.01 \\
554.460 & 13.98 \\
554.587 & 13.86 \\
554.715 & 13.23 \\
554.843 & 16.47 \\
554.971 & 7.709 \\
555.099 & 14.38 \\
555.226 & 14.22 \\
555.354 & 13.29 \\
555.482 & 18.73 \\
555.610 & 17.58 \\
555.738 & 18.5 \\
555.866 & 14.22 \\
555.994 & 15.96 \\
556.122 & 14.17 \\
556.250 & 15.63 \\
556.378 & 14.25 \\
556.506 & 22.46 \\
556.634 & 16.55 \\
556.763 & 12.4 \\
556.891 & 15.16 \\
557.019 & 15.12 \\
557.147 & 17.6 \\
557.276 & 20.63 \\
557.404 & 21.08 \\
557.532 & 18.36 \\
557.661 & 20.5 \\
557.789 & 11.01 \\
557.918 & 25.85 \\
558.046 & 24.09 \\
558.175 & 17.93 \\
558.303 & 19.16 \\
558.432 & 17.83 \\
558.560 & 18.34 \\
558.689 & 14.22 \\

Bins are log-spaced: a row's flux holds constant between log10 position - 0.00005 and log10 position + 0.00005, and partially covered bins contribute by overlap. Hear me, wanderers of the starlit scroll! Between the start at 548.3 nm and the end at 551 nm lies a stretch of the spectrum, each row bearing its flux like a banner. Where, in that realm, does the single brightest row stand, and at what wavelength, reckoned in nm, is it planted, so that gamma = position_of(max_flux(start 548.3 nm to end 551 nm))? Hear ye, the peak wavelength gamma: 550.770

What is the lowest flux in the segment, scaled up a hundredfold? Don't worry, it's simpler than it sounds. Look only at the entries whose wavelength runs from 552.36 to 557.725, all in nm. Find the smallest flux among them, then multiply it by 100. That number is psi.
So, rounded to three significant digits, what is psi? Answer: 771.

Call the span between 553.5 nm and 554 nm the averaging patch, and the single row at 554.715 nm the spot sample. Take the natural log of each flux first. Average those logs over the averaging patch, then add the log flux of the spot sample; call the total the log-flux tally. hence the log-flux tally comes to 5.4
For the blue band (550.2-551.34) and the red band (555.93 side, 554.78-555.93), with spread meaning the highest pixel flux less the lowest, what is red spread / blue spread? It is 1.3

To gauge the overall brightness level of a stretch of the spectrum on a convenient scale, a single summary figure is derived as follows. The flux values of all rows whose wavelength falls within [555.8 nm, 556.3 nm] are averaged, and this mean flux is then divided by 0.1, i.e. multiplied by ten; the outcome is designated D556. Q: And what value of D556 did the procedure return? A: 150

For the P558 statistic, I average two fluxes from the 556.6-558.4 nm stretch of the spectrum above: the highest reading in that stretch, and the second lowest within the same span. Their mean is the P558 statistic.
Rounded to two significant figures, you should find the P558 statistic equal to 19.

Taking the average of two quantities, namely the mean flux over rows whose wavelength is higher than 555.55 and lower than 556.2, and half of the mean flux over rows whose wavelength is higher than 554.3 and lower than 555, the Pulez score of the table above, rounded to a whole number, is 11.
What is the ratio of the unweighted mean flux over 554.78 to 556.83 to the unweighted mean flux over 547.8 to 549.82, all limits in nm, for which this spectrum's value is 0.9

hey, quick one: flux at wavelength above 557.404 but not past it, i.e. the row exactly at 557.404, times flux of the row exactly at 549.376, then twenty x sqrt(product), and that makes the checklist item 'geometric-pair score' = 339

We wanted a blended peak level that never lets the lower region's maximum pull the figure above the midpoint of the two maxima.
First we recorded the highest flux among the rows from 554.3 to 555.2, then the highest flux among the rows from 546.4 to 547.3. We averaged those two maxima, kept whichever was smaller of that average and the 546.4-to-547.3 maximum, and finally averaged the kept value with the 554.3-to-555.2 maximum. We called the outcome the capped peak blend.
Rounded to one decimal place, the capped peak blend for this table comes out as 19.1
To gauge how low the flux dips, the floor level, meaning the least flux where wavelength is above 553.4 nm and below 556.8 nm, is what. 7.709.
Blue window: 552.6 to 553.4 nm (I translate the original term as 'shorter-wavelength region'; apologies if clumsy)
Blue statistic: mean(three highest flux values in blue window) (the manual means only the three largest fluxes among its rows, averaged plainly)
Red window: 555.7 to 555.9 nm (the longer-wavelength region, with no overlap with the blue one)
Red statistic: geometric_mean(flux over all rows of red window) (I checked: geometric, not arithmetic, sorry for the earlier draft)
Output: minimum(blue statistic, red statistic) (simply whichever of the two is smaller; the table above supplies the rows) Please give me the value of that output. 16.2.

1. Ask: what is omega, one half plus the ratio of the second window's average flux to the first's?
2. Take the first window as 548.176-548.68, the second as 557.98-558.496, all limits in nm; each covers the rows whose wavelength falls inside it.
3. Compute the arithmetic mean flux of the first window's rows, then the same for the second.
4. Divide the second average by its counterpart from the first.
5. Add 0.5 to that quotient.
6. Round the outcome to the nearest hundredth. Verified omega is 1.73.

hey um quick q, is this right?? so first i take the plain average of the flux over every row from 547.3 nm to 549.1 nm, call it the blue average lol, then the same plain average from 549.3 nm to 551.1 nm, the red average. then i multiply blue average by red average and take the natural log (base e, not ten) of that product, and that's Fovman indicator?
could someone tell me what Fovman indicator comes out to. 5.81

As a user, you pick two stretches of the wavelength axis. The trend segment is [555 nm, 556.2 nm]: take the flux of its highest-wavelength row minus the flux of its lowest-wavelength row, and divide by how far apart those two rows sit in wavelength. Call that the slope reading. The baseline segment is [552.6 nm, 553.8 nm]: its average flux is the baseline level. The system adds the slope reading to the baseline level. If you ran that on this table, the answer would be 30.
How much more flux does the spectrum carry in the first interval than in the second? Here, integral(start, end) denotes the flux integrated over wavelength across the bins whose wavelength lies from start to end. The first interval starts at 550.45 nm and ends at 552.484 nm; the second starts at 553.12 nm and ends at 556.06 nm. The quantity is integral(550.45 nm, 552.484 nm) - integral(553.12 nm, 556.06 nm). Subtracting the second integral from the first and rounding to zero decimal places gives -10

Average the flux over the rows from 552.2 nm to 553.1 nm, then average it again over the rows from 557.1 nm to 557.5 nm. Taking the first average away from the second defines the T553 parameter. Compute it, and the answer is -22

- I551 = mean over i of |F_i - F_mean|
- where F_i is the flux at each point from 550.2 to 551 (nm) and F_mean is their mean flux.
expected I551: 1.3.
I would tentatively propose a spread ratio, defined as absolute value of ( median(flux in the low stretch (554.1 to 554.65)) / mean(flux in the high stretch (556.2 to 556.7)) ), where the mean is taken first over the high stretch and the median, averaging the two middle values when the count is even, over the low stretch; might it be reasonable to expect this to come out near 0.81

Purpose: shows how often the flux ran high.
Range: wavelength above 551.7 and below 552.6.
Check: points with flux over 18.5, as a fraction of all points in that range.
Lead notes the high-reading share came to 0.29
